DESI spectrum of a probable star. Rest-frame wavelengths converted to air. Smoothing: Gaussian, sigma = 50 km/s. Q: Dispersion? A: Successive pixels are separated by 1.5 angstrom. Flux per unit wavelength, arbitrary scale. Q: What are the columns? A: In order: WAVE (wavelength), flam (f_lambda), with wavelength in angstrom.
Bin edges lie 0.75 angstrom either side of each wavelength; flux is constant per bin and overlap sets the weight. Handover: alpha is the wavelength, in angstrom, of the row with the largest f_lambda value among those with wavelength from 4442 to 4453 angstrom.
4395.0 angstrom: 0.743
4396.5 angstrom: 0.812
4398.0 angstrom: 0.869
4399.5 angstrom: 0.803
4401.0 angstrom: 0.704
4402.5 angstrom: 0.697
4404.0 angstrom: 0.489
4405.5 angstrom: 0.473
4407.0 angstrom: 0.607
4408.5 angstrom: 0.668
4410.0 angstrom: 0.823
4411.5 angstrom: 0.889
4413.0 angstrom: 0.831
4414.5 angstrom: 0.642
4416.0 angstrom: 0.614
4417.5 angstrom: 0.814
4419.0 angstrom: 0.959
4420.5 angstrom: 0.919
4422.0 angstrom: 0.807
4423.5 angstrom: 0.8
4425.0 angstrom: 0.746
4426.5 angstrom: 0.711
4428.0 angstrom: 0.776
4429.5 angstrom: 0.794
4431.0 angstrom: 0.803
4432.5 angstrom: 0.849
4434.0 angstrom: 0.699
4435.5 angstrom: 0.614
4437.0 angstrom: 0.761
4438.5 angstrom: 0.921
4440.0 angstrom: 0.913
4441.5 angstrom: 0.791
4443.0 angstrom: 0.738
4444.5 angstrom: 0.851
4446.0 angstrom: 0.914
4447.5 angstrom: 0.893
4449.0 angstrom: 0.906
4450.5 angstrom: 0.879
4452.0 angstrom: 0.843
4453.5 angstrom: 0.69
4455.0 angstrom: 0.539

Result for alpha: 4446.0 angstrom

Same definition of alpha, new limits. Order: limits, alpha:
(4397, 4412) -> 4411.5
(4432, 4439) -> 4438.5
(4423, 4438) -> 4432.5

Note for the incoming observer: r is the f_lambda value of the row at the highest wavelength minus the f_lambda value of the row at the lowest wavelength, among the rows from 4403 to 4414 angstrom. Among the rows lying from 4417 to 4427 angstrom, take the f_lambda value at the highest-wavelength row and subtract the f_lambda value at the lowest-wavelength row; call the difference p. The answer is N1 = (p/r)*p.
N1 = 0.03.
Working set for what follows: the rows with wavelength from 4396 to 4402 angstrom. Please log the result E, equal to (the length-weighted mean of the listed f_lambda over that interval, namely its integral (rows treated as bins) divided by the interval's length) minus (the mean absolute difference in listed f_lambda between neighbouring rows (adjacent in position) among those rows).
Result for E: 0.72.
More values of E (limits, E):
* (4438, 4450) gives 0.81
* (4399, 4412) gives 0.58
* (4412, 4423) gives 0.68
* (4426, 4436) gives 0.69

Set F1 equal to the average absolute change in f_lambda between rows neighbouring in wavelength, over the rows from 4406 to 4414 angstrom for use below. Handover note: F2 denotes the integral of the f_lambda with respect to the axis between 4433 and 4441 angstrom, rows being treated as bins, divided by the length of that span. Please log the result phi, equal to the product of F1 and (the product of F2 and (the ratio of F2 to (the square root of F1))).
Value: 0.179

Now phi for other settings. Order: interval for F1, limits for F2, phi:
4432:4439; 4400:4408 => 0.134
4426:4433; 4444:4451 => 0.147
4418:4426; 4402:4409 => 0.078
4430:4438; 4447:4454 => 0.234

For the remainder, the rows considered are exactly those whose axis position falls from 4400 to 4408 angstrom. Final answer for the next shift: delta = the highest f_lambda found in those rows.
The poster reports 0.704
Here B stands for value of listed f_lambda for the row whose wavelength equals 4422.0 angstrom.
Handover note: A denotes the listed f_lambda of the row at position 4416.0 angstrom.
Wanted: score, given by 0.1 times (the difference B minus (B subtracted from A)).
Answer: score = 0.10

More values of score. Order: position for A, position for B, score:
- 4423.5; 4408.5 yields 0.05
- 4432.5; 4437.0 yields 0.07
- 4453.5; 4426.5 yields 0.07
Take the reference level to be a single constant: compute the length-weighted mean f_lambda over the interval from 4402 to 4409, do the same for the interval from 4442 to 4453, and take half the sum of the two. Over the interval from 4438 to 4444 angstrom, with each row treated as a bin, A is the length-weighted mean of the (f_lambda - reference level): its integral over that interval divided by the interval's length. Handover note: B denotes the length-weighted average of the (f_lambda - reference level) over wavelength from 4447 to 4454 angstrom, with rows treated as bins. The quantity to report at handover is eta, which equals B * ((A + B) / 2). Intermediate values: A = 0.12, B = 0.13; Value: 0.016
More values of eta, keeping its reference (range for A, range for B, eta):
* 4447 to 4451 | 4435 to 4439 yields 0.005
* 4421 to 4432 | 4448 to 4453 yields 0.016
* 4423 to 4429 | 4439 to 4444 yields 0.007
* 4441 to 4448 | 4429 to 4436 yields 0.003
